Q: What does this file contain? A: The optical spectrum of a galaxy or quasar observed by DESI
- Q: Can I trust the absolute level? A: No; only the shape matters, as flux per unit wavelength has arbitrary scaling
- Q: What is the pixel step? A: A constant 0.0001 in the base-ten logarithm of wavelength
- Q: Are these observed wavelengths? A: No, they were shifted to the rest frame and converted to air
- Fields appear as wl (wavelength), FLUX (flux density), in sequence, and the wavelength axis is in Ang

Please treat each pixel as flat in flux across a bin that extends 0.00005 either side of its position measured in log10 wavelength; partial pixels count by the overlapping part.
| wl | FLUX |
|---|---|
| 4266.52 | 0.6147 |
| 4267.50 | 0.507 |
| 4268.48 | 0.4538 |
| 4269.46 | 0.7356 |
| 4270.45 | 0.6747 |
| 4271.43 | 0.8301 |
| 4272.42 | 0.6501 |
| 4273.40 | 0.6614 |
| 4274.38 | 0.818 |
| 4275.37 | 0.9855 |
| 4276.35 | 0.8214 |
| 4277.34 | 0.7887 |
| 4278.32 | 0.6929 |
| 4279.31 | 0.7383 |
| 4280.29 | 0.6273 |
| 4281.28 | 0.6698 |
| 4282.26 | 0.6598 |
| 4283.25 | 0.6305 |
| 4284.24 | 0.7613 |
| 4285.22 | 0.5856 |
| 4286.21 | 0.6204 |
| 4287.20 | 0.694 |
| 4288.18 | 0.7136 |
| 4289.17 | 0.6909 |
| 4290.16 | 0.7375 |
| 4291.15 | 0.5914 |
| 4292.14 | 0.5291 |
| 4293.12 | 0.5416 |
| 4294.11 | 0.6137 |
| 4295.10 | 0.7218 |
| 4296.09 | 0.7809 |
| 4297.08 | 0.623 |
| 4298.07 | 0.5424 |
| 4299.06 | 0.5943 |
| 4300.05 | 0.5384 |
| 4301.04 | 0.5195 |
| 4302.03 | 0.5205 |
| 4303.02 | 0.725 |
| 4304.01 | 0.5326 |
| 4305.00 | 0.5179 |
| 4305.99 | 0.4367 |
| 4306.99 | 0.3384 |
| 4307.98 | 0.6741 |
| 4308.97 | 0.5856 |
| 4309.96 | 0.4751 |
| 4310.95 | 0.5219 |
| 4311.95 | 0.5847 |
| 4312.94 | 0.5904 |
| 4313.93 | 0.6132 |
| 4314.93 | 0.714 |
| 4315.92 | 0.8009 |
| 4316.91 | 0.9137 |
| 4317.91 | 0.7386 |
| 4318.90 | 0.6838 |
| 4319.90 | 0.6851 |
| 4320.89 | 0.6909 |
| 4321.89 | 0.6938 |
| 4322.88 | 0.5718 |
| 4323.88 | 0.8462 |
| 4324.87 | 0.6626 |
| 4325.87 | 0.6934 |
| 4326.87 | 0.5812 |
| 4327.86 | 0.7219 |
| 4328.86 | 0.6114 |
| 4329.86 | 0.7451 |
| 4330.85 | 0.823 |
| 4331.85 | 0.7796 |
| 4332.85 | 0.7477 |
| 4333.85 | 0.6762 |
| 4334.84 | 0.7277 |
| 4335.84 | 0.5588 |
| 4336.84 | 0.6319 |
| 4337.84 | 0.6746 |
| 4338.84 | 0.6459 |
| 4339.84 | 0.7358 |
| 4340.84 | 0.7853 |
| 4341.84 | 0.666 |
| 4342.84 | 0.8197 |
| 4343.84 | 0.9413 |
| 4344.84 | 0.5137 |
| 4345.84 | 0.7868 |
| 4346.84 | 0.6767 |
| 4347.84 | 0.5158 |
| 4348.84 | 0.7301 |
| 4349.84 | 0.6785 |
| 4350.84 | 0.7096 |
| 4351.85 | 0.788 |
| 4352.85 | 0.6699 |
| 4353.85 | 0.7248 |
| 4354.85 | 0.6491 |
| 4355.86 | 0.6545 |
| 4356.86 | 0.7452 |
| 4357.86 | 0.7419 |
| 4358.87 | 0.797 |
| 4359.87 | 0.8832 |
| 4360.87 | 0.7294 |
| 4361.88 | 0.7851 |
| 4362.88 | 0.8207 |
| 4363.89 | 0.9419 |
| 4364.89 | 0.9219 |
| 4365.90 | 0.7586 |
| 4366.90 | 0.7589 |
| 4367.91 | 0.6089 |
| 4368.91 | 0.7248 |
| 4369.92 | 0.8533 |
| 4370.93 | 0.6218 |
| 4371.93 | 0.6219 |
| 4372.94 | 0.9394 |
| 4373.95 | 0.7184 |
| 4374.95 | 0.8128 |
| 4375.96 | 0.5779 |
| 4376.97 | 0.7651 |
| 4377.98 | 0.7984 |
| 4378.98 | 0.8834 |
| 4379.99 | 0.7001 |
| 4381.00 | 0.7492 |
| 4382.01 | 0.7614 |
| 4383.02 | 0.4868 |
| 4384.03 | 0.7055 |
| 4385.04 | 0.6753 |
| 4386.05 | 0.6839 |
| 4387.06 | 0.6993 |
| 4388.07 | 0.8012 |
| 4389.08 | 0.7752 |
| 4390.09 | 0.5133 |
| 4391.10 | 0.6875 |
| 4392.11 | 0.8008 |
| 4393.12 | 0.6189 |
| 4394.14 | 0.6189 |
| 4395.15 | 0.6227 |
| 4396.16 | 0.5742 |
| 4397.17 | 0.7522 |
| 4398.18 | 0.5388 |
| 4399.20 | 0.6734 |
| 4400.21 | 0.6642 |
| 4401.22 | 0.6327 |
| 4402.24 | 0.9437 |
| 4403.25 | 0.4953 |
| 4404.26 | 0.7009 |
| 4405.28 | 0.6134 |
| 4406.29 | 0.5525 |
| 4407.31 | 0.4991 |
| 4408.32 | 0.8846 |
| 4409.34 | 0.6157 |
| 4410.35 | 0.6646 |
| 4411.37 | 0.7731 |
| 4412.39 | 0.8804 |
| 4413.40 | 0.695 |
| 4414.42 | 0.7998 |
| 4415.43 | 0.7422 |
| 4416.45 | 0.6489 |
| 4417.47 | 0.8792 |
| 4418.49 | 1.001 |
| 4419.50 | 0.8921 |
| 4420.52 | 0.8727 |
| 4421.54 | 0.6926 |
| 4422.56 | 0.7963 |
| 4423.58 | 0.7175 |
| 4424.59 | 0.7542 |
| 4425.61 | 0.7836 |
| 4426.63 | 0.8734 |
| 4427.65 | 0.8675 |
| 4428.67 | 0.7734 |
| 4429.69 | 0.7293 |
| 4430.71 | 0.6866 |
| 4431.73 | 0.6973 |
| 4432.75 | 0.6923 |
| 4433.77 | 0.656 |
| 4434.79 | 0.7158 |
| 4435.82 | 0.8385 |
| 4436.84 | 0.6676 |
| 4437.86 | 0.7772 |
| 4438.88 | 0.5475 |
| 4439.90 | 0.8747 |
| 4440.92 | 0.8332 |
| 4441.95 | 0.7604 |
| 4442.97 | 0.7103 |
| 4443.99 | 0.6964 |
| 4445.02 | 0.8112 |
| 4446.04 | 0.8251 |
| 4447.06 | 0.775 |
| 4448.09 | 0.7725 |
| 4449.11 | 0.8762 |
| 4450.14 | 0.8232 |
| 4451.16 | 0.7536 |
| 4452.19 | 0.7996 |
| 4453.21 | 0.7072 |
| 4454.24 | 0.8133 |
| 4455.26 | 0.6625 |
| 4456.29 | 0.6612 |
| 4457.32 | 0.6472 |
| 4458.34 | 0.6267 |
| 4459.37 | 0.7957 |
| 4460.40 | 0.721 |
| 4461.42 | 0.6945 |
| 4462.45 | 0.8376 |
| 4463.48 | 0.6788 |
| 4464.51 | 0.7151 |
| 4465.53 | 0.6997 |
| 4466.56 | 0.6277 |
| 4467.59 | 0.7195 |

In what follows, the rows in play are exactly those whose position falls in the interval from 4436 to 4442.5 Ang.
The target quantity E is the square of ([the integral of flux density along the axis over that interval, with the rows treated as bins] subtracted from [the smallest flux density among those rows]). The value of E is 19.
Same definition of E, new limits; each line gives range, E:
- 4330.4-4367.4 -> 712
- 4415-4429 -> 114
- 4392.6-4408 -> 87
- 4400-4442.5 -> 966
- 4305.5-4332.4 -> 302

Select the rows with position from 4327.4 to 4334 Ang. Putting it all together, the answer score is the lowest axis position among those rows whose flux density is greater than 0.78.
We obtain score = 4330.85 Ang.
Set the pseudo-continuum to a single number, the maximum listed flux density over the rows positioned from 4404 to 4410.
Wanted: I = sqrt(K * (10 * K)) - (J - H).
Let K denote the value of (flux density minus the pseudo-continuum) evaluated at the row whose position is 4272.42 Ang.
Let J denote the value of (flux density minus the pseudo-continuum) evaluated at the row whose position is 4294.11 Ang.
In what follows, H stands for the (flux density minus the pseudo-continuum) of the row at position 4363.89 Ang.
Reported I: 1.1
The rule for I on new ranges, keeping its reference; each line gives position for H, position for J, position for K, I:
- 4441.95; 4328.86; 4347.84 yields 1.3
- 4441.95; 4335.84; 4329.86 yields 0.6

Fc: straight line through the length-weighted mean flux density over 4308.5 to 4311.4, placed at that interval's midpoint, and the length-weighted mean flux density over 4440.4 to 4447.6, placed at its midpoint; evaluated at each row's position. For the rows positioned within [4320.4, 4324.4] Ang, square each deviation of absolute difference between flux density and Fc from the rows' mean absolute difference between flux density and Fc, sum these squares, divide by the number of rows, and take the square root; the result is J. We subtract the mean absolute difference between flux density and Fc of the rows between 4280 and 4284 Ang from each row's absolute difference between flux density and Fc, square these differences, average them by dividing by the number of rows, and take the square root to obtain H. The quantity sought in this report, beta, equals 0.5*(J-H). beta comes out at 0.039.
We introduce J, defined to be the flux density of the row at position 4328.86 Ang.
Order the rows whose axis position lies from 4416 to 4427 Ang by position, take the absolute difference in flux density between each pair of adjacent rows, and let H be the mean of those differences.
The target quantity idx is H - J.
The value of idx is -0.51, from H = 0.100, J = 0.6114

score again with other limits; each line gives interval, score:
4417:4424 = 4417.47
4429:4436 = 4435.82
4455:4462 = 4459.37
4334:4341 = 4340.84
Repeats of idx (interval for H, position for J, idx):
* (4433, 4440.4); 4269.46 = -0.57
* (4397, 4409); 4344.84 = -0.34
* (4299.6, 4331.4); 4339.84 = -0.64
